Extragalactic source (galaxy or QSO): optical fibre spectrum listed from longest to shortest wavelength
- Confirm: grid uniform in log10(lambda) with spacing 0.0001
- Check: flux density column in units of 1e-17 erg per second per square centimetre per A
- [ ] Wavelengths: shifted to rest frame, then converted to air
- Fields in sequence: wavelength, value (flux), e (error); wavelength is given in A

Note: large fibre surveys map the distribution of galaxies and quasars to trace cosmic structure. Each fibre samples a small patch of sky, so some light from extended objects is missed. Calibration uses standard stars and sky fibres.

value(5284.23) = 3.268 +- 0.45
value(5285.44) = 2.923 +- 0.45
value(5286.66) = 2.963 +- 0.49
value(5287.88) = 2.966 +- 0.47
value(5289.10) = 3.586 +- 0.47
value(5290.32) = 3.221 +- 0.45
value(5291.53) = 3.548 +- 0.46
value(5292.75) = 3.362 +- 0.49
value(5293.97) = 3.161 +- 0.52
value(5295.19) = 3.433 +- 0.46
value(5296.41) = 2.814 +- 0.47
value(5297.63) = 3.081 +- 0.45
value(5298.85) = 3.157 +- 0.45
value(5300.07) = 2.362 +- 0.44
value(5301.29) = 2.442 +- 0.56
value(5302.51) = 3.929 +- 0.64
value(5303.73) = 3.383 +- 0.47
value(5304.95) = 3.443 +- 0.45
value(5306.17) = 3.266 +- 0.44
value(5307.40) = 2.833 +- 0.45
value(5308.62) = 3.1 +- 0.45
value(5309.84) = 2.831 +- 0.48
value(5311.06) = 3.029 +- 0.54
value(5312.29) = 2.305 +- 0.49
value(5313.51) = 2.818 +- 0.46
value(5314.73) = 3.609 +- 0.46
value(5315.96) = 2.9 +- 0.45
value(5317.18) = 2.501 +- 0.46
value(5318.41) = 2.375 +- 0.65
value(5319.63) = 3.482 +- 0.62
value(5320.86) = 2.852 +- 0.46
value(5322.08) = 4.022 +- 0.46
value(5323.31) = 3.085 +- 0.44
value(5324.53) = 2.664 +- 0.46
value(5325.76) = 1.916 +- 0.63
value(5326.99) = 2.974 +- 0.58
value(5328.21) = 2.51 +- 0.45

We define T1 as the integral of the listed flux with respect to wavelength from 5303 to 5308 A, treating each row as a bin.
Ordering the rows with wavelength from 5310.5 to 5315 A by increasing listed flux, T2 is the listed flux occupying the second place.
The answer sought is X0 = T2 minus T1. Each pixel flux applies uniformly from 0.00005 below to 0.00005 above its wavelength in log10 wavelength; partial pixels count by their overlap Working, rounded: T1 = 16.2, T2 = 2.818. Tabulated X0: -13.4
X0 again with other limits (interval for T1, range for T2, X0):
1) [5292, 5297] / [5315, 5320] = -13.5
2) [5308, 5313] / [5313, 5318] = -11.3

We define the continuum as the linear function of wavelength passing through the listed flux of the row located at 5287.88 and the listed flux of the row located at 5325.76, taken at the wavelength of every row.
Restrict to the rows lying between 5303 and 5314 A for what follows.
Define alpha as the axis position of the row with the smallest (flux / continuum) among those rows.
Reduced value 5312.29 A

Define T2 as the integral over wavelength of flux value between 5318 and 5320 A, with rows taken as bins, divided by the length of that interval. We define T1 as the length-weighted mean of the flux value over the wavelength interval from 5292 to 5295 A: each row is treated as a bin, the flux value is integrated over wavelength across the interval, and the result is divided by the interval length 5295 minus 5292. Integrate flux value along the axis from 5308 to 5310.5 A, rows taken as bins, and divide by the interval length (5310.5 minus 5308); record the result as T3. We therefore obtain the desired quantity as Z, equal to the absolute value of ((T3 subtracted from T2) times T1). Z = 0.2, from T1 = 3.29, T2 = 2.92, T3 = 3.0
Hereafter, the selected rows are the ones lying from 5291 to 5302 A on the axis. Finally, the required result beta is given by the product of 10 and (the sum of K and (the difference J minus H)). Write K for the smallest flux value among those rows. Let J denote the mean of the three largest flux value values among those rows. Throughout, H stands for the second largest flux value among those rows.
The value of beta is 24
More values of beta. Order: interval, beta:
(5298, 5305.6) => 25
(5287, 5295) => 29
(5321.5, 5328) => 22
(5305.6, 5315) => 24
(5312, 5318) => 25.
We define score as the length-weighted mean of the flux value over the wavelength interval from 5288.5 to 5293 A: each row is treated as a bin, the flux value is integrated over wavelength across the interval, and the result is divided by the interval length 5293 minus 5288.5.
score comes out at 3.44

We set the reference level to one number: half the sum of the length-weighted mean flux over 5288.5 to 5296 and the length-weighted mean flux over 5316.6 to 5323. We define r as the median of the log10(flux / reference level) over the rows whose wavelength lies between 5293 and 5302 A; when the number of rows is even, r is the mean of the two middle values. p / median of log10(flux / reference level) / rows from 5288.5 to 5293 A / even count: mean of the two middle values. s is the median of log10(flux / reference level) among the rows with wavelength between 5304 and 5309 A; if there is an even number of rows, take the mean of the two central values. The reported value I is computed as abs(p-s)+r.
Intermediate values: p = 0.03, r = -0.018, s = -0.004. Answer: 0.018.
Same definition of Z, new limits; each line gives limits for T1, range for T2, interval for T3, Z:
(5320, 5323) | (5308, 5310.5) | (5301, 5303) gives 1.0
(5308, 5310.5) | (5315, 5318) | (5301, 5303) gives 1.4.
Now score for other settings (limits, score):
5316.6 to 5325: 3.01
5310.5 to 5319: 2.79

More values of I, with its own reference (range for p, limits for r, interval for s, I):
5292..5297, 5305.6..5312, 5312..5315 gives 0.038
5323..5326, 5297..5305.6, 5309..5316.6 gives 0.024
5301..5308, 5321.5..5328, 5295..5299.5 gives -0.005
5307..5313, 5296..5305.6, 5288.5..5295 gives 0.062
